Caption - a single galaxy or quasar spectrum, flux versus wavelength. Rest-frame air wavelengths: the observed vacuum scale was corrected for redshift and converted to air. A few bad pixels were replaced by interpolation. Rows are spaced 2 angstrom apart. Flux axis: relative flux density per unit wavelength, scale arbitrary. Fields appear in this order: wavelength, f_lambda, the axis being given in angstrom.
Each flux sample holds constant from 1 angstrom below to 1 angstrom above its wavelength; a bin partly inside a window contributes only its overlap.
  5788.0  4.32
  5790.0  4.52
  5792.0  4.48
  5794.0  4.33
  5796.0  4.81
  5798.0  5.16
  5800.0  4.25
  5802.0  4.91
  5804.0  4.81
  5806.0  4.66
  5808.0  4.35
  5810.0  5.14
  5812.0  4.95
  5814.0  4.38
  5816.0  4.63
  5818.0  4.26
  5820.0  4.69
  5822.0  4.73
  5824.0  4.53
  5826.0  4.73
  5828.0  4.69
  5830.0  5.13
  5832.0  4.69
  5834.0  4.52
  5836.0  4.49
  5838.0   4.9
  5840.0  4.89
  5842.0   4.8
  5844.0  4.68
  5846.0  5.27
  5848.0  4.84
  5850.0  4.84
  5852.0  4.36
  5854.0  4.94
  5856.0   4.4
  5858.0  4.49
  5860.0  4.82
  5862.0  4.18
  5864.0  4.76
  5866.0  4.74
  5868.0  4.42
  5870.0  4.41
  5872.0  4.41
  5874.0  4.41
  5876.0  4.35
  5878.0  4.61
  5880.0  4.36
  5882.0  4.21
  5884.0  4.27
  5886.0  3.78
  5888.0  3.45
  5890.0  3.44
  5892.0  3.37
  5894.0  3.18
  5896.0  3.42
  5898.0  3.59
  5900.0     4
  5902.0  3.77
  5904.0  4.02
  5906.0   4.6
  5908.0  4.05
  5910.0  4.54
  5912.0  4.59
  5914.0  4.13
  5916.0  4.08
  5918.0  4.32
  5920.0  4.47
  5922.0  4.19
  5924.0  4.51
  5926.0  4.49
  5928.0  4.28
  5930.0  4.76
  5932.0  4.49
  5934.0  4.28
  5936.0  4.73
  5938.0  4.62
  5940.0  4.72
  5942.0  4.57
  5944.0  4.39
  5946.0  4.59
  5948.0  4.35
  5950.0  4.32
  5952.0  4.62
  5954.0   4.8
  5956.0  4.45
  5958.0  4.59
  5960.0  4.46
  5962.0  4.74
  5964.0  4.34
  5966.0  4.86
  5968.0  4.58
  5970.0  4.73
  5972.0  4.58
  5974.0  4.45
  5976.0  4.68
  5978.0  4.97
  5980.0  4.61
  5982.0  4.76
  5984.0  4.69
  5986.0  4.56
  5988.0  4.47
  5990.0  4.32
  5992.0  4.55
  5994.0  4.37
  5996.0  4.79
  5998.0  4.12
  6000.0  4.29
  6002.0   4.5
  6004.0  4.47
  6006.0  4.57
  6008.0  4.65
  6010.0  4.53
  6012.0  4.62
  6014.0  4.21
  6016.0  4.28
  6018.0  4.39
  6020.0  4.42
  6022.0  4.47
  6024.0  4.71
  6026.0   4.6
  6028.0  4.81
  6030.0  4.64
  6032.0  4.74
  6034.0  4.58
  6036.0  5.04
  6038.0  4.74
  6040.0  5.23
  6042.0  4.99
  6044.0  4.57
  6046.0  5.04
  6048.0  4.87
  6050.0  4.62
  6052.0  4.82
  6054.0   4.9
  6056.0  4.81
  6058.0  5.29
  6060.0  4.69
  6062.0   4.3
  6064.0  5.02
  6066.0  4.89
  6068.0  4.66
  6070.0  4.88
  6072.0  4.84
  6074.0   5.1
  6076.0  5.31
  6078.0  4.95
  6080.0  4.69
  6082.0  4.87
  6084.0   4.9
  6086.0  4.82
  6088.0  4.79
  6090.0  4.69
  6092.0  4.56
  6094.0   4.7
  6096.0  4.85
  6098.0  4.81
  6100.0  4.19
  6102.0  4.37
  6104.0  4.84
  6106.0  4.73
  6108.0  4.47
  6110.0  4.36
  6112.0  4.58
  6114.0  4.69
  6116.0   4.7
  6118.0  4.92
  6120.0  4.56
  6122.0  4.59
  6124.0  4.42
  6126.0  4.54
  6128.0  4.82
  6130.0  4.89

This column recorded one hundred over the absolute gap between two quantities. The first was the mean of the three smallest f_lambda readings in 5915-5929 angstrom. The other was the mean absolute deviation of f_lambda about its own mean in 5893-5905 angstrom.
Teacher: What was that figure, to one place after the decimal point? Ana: 25.5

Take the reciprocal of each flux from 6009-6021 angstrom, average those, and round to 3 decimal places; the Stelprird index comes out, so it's 0.227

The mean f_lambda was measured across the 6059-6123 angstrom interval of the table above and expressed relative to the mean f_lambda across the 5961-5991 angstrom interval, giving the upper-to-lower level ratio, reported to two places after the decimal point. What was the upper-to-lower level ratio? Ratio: 1.02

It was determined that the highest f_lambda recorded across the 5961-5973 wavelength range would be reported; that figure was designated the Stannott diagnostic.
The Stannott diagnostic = 4.86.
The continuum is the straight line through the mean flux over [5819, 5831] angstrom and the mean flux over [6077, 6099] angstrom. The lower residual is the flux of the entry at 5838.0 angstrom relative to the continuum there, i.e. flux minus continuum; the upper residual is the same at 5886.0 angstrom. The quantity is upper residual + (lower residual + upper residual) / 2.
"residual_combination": -1.4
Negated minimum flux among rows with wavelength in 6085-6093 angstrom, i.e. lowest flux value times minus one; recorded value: -4.56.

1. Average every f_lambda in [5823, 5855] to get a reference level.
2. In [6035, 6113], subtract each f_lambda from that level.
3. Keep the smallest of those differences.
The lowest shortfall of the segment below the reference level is -0.54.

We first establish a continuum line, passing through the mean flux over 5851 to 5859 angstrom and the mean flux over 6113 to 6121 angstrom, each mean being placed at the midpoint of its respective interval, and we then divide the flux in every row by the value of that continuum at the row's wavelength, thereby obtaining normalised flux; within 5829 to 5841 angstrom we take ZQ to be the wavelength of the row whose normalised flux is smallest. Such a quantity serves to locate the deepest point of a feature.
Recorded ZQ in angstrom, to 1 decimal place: 5836.0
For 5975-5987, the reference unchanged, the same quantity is 5986.0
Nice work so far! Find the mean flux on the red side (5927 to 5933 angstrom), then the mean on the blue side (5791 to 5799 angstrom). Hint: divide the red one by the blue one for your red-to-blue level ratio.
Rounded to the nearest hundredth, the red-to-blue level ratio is 0.96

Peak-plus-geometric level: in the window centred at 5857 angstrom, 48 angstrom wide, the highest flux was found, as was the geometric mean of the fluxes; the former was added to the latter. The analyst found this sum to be 9.9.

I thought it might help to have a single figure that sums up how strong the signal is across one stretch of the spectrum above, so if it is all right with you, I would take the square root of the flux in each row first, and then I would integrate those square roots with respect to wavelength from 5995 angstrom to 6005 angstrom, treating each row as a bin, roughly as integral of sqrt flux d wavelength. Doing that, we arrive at 21.05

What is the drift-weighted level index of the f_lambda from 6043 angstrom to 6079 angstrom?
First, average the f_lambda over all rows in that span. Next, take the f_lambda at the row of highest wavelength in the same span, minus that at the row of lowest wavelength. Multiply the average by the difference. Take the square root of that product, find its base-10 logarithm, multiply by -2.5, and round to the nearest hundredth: -0.33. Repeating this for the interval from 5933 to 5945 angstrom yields 0.38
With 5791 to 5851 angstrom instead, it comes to -0.29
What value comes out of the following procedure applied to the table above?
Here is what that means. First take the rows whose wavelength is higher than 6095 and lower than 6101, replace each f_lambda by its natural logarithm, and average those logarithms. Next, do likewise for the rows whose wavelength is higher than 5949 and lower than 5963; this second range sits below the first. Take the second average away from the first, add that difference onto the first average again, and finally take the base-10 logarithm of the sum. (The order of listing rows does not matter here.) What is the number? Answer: 0.186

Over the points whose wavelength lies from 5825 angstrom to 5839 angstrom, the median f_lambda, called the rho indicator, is 4.69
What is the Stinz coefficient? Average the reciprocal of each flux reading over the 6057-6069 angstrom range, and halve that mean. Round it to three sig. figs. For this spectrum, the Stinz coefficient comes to 0.104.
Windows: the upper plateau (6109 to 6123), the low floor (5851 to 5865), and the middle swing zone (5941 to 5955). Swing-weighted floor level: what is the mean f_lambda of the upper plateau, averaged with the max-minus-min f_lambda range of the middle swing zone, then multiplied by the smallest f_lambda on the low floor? 10.7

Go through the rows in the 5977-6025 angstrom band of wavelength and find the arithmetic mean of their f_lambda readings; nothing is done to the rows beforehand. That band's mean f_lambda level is 4.51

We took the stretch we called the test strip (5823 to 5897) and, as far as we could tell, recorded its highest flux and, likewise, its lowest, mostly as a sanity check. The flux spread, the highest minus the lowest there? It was 2.1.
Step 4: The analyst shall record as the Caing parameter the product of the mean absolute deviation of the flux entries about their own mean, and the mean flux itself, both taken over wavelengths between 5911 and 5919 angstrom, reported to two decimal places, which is 0.75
